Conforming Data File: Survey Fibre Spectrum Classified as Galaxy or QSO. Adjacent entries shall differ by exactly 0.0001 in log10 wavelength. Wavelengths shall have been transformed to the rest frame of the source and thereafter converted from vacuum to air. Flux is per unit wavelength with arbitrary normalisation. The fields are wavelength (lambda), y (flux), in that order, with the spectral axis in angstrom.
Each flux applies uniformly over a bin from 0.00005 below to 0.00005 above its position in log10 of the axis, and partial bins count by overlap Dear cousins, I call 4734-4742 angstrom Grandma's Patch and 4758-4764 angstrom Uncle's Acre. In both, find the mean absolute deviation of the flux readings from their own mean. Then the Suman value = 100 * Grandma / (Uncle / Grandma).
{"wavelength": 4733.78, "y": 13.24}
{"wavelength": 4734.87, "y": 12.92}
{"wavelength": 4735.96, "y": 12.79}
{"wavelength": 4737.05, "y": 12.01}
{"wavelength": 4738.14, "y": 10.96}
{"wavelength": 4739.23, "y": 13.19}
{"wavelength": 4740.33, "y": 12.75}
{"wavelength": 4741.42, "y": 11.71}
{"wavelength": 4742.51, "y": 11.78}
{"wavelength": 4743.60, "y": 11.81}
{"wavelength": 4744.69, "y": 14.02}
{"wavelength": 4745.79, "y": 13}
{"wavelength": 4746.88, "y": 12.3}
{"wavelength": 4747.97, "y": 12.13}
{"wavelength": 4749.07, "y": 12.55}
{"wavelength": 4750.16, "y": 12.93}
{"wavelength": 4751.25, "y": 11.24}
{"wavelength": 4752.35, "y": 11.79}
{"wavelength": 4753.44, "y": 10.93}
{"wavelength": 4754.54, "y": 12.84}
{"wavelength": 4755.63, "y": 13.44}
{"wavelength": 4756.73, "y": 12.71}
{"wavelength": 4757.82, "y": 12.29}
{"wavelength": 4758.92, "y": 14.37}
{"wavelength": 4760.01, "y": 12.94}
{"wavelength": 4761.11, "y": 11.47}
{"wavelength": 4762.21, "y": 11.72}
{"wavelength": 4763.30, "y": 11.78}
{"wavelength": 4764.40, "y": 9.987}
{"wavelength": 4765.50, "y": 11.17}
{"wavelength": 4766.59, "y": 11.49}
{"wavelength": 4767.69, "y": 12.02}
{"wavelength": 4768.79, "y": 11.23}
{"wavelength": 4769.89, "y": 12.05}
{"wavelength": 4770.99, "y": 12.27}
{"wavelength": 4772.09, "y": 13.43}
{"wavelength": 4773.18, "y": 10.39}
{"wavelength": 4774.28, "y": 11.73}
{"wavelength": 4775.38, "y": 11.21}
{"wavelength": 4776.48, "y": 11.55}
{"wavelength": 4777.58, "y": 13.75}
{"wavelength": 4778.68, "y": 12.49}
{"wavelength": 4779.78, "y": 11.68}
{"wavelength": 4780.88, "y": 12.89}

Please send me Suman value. 46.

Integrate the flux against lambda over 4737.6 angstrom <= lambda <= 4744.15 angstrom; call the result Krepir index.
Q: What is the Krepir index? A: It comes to 78.8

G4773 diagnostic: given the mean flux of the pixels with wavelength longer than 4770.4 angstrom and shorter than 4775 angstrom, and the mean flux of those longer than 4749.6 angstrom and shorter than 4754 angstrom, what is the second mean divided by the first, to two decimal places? 0.98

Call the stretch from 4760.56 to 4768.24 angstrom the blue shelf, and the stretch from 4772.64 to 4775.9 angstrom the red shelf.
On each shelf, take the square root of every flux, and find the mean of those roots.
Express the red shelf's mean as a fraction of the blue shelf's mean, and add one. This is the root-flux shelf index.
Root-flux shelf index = 1.99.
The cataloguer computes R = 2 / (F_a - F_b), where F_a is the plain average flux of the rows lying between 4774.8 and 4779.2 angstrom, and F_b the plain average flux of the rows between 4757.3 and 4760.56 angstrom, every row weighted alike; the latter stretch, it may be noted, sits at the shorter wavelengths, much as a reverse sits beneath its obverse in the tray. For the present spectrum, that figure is -2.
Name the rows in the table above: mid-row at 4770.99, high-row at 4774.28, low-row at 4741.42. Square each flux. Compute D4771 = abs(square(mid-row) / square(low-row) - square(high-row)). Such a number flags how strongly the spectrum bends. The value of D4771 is 136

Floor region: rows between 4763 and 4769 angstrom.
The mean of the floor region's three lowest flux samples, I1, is 10.80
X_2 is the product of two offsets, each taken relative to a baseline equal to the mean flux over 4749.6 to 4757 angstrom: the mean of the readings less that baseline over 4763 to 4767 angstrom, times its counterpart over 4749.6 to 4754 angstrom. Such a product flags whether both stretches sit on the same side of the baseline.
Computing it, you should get 0.63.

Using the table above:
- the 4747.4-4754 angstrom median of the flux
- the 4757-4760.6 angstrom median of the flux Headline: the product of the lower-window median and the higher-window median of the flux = 155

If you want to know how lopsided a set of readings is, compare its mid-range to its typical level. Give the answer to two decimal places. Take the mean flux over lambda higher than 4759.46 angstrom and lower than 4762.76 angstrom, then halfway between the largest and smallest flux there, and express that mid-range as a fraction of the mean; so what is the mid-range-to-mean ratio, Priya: 1.01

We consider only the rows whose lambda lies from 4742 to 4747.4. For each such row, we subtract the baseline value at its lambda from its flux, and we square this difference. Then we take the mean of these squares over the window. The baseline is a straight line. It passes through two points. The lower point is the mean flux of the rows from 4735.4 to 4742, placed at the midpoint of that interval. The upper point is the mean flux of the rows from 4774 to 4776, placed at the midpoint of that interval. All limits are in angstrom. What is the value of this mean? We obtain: 1.0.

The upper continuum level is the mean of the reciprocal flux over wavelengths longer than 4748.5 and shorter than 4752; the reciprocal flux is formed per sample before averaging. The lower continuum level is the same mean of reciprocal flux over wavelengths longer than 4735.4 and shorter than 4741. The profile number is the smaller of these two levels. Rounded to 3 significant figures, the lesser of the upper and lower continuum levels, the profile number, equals 0.0814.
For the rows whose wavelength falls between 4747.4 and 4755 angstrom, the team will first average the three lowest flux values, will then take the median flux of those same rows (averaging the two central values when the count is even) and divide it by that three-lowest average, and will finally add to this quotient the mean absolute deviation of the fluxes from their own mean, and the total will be 1.70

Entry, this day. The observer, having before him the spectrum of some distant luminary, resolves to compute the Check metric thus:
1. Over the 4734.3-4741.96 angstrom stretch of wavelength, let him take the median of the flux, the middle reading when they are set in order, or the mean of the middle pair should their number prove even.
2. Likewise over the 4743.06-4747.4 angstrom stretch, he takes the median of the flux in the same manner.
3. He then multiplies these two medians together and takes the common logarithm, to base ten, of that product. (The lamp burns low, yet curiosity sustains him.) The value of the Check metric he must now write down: 2.21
